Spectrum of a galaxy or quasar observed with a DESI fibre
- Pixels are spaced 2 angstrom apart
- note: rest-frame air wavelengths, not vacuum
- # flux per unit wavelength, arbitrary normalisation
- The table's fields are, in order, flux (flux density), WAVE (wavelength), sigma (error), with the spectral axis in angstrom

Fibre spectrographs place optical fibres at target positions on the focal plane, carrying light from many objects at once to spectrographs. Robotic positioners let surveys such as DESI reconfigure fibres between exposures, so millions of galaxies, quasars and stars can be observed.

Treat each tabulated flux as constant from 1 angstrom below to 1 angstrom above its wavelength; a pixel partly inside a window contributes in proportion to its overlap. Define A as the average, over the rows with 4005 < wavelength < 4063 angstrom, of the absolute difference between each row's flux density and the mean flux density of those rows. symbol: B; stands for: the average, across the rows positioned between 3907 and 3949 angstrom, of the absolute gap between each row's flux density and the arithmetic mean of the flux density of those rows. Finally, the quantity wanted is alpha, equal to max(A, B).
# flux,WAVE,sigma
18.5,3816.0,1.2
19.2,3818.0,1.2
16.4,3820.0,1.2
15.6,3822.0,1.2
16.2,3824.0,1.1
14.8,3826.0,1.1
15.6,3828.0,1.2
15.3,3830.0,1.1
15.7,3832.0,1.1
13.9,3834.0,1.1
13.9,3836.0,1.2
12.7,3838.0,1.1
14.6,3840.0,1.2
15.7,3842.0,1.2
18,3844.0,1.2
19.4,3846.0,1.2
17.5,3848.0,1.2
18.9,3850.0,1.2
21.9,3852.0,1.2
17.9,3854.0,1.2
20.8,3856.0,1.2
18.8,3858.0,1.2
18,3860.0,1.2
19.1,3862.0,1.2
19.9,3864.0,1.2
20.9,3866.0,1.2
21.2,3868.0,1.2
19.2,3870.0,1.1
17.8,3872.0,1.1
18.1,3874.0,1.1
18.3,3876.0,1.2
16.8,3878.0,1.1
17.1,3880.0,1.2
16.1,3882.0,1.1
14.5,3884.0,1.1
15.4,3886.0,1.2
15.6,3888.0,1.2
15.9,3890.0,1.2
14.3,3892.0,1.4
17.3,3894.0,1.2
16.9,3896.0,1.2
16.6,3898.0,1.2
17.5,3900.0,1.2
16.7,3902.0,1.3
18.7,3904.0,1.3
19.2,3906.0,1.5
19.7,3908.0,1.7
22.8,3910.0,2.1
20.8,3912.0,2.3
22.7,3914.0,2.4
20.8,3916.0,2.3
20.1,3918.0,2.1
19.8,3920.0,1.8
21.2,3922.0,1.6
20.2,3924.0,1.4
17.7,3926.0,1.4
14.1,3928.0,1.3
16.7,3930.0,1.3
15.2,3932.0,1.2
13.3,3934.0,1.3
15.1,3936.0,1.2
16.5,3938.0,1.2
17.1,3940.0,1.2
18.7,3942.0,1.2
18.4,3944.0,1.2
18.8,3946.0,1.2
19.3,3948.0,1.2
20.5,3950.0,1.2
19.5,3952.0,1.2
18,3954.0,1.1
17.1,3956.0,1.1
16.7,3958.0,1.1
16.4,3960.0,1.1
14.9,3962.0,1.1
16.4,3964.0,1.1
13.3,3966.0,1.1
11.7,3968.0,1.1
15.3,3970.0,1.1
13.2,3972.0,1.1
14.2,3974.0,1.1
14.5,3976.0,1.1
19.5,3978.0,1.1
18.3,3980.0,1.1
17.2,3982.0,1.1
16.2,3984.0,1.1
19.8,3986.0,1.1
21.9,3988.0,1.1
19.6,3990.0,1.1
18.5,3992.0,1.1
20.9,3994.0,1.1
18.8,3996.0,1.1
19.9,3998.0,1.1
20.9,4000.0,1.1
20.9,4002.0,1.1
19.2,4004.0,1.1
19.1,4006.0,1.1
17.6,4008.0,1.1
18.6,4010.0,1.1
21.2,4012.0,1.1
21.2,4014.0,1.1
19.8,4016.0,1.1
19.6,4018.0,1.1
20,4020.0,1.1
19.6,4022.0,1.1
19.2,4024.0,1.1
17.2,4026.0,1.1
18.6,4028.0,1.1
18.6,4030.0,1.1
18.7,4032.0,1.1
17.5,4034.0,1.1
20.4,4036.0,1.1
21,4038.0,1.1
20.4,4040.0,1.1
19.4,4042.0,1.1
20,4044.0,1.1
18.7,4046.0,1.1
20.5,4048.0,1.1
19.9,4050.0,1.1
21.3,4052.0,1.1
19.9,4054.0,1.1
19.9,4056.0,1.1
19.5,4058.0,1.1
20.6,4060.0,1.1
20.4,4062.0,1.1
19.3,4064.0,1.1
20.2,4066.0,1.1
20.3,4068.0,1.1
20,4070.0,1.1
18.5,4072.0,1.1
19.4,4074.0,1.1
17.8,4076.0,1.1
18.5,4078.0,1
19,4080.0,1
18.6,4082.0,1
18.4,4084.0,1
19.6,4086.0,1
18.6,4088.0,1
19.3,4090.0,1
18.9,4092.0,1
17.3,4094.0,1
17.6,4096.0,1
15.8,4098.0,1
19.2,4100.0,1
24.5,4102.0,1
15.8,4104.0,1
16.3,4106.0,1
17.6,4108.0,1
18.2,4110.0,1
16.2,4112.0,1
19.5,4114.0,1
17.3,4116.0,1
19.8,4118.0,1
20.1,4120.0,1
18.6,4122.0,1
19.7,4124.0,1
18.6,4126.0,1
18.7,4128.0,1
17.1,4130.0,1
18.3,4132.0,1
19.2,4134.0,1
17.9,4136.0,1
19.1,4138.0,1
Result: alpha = 2.2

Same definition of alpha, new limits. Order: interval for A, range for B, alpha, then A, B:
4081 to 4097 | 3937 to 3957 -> 1.0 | 0.6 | 1.0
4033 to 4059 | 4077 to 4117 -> 1.3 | 0.7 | 1.3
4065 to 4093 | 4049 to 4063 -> 0.6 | 0.6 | 0.5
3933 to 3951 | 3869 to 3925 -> 1.9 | 1.8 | 1.9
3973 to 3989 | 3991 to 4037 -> 2.2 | 2.2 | 1.0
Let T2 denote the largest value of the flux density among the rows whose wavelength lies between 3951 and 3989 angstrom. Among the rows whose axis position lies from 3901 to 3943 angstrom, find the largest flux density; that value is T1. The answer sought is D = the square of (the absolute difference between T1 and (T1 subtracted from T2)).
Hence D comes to 562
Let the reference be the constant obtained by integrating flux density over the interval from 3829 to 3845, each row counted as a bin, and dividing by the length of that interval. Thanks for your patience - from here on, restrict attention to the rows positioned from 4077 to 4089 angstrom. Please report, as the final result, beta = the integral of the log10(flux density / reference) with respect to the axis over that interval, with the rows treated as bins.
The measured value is 1.2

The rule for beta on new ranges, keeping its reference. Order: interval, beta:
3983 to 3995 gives 1.3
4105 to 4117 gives 0.8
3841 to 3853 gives 1.1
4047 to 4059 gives 1.5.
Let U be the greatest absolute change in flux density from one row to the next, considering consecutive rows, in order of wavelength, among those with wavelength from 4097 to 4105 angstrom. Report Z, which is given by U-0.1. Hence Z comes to 8.6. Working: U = 8.7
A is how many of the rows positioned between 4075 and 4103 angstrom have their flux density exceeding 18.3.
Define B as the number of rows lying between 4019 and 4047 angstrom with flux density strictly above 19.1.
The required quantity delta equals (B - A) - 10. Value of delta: -12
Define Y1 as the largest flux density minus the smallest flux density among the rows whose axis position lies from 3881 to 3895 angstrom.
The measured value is 3.0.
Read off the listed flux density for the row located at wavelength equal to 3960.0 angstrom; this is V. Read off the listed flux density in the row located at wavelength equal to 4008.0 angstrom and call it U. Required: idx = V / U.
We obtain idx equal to 0.93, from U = 17.6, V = 16.4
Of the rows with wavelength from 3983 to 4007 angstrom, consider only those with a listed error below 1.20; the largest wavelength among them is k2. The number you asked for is 4006.0 angstrom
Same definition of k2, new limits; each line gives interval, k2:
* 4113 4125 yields 4124.0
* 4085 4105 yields 4104.0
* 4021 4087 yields 4086.0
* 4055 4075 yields 4074.0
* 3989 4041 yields 4040.0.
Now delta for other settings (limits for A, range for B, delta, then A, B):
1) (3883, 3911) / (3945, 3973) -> -11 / 4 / 3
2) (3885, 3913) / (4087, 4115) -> -11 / 5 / 4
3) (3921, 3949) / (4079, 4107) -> -12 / 6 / 4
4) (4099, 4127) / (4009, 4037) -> -10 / 8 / 8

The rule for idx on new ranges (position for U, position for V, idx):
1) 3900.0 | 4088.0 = 1.06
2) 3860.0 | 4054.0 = 1.11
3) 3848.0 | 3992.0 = 1.06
